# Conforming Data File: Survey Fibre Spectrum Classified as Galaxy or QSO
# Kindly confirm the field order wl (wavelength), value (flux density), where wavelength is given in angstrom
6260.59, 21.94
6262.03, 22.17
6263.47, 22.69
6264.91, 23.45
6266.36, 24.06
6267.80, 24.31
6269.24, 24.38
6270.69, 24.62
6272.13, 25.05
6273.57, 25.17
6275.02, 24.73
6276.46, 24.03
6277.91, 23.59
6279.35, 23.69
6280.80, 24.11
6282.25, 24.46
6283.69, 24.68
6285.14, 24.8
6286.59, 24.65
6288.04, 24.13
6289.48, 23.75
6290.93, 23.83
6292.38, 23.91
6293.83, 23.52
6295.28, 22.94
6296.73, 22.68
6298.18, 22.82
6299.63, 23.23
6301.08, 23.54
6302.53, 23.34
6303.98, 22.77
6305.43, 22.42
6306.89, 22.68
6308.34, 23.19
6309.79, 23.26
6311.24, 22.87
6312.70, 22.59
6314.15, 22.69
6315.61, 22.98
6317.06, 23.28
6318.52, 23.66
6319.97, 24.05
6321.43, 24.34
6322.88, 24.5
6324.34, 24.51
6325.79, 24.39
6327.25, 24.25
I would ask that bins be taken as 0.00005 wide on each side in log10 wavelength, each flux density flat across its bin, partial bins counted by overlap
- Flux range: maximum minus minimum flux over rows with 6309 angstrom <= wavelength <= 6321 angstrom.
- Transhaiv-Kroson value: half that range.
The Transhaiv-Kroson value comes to 0.73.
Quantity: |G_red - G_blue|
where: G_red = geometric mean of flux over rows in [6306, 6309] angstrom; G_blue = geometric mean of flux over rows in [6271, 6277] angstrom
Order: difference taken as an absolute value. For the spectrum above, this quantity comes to 1.81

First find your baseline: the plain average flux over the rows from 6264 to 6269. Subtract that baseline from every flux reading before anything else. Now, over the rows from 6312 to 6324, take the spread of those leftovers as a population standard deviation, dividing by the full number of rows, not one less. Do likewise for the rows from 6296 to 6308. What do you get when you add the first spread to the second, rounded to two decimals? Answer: 1.06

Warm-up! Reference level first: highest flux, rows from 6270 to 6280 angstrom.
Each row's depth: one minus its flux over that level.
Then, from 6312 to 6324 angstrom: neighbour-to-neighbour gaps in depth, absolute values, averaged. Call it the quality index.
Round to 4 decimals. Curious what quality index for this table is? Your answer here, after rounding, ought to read 0.0108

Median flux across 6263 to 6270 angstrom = 24.1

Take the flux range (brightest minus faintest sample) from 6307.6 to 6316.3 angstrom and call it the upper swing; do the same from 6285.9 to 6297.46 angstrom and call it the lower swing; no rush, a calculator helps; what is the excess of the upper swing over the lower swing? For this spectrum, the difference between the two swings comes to -1.3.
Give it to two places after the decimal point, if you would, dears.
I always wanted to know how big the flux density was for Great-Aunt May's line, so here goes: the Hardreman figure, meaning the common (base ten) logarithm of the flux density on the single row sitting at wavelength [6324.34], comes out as 1.39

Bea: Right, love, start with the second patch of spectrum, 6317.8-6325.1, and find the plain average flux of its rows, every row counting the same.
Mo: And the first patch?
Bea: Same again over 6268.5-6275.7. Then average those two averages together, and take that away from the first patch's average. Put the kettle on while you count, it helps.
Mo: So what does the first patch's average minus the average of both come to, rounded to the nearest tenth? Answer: 0.3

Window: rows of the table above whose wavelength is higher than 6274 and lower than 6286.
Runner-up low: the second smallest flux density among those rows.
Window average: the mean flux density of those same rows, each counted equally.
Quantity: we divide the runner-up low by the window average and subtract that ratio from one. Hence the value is 0.024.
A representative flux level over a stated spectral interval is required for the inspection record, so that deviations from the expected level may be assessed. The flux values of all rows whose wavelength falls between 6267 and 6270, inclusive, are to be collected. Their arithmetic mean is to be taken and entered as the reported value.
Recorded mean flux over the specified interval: 24.3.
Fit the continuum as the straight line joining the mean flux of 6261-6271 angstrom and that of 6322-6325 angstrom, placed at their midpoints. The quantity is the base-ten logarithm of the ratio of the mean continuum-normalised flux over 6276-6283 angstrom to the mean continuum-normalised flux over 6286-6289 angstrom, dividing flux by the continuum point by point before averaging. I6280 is -0.005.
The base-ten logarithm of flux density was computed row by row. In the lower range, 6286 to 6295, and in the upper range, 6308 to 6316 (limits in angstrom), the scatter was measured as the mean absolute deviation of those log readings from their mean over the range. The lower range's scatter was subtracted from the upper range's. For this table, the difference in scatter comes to -0.0011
